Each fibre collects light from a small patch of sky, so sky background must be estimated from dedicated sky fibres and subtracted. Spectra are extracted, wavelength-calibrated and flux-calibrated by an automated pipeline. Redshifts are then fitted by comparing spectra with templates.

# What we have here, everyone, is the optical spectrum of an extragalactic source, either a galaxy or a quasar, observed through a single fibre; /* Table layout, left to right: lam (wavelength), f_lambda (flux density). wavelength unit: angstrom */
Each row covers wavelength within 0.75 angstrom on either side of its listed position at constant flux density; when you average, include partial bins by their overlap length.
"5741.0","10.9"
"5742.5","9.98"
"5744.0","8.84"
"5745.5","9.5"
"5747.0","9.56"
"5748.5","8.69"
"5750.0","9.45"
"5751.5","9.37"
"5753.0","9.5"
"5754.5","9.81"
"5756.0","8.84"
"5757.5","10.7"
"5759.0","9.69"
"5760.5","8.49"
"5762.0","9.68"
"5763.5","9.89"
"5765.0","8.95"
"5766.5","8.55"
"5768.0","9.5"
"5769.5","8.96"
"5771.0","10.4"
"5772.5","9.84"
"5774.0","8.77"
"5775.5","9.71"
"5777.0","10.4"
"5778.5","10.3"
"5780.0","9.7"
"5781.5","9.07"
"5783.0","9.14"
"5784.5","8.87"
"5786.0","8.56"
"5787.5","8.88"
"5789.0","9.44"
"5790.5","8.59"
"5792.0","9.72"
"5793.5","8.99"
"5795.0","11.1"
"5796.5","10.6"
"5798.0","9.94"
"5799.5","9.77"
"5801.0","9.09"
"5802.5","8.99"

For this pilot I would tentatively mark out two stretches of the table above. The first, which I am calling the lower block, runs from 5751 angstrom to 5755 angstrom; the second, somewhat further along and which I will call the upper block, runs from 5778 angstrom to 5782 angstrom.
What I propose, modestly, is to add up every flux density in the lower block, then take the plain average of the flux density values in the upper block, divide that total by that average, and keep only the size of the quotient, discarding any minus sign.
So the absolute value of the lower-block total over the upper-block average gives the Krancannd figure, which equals 3.0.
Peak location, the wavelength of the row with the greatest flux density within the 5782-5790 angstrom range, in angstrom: 5789.0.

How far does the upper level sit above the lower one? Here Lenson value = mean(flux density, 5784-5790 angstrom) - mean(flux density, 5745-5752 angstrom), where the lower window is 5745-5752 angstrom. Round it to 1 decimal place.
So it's -0.4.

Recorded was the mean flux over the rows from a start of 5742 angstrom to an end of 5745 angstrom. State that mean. 9.4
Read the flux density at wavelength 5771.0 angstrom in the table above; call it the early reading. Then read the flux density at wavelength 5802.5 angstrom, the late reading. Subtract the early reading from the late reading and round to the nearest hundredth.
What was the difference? -1.41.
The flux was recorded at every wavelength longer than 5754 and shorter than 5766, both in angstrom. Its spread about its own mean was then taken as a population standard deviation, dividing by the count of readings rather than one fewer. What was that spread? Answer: 0.66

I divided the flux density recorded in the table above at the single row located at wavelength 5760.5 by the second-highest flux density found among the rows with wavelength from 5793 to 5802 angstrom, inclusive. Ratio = 0.80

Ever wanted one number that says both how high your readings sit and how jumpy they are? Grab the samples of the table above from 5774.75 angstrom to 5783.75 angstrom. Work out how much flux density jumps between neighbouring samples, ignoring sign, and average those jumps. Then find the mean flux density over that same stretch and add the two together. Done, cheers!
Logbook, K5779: 10.1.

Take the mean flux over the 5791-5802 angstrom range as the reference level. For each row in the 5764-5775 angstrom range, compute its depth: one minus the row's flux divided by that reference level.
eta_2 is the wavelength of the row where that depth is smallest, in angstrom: 5771.0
